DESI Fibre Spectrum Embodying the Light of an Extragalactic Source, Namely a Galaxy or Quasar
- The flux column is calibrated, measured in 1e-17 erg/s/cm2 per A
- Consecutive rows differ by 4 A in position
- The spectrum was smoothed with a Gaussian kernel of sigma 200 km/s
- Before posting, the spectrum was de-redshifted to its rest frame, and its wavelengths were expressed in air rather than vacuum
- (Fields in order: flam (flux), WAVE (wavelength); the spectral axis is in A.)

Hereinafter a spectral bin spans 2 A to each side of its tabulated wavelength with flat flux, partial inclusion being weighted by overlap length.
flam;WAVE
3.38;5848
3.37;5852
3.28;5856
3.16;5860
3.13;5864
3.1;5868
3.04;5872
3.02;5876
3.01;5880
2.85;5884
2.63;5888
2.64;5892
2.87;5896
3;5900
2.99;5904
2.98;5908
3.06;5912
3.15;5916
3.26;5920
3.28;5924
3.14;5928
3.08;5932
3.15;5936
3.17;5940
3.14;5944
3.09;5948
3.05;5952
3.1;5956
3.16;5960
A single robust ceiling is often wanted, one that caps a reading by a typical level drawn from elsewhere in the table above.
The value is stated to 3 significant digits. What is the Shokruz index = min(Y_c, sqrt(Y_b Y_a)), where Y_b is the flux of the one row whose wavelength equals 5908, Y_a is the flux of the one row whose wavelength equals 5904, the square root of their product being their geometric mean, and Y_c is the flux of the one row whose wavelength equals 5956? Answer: 2.98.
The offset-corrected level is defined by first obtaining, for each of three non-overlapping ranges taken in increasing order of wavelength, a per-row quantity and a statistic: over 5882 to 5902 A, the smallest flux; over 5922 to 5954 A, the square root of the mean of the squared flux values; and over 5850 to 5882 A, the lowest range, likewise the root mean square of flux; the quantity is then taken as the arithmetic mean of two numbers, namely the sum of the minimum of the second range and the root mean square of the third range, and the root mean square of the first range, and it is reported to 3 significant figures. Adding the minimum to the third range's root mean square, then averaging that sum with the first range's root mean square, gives 4.45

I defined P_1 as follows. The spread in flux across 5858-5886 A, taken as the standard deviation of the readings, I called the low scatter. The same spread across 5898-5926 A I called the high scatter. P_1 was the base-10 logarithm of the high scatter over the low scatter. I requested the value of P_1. 0.10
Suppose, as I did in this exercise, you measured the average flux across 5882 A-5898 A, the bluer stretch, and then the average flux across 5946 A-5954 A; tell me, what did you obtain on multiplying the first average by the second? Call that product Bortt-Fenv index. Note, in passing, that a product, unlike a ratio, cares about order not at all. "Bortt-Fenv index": 8.4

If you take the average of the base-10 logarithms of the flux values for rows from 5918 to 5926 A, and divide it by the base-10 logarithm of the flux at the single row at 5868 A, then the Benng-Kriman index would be 1.05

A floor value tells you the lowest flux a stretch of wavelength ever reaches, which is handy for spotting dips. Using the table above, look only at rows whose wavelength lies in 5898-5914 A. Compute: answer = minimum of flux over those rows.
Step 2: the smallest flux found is 2.98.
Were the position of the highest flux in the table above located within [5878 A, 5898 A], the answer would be 5880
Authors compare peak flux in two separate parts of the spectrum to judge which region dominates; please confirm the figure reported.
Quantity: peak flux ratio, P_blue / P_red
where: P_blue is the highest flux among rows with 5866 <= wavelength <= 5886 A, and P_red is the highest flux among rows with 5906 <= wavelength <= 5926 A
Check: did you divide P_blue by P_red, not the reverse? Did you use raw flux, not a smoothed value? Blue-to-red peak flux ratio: 0.95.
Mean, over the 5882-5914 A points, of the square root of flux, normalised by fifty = 0.0339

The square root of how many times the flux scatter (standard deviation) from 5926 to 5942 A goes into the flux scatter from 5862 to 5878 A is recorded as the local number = 1.15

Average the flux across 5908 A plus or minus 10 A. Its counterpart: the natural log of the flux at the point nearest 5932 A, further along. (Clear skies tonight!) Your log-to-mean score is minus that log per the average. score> -0.371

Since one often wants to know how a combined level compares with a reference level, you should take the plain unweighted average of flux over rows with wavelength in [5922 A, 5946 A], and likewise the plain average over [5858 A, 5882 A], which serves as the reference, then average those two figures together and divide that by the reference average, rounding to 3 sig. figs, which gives 1.01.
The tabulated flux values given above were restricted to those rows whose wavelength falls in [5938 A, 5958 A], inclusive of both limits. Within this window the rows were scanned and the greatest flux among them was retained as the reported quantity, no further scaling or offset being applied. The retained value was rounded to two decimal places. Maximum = 3.17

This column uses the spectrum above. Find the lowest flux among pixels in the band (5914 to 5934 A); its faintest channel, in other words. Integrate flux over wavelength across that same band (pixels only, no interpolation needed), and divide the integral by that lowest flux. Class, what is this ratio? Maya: 20.7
